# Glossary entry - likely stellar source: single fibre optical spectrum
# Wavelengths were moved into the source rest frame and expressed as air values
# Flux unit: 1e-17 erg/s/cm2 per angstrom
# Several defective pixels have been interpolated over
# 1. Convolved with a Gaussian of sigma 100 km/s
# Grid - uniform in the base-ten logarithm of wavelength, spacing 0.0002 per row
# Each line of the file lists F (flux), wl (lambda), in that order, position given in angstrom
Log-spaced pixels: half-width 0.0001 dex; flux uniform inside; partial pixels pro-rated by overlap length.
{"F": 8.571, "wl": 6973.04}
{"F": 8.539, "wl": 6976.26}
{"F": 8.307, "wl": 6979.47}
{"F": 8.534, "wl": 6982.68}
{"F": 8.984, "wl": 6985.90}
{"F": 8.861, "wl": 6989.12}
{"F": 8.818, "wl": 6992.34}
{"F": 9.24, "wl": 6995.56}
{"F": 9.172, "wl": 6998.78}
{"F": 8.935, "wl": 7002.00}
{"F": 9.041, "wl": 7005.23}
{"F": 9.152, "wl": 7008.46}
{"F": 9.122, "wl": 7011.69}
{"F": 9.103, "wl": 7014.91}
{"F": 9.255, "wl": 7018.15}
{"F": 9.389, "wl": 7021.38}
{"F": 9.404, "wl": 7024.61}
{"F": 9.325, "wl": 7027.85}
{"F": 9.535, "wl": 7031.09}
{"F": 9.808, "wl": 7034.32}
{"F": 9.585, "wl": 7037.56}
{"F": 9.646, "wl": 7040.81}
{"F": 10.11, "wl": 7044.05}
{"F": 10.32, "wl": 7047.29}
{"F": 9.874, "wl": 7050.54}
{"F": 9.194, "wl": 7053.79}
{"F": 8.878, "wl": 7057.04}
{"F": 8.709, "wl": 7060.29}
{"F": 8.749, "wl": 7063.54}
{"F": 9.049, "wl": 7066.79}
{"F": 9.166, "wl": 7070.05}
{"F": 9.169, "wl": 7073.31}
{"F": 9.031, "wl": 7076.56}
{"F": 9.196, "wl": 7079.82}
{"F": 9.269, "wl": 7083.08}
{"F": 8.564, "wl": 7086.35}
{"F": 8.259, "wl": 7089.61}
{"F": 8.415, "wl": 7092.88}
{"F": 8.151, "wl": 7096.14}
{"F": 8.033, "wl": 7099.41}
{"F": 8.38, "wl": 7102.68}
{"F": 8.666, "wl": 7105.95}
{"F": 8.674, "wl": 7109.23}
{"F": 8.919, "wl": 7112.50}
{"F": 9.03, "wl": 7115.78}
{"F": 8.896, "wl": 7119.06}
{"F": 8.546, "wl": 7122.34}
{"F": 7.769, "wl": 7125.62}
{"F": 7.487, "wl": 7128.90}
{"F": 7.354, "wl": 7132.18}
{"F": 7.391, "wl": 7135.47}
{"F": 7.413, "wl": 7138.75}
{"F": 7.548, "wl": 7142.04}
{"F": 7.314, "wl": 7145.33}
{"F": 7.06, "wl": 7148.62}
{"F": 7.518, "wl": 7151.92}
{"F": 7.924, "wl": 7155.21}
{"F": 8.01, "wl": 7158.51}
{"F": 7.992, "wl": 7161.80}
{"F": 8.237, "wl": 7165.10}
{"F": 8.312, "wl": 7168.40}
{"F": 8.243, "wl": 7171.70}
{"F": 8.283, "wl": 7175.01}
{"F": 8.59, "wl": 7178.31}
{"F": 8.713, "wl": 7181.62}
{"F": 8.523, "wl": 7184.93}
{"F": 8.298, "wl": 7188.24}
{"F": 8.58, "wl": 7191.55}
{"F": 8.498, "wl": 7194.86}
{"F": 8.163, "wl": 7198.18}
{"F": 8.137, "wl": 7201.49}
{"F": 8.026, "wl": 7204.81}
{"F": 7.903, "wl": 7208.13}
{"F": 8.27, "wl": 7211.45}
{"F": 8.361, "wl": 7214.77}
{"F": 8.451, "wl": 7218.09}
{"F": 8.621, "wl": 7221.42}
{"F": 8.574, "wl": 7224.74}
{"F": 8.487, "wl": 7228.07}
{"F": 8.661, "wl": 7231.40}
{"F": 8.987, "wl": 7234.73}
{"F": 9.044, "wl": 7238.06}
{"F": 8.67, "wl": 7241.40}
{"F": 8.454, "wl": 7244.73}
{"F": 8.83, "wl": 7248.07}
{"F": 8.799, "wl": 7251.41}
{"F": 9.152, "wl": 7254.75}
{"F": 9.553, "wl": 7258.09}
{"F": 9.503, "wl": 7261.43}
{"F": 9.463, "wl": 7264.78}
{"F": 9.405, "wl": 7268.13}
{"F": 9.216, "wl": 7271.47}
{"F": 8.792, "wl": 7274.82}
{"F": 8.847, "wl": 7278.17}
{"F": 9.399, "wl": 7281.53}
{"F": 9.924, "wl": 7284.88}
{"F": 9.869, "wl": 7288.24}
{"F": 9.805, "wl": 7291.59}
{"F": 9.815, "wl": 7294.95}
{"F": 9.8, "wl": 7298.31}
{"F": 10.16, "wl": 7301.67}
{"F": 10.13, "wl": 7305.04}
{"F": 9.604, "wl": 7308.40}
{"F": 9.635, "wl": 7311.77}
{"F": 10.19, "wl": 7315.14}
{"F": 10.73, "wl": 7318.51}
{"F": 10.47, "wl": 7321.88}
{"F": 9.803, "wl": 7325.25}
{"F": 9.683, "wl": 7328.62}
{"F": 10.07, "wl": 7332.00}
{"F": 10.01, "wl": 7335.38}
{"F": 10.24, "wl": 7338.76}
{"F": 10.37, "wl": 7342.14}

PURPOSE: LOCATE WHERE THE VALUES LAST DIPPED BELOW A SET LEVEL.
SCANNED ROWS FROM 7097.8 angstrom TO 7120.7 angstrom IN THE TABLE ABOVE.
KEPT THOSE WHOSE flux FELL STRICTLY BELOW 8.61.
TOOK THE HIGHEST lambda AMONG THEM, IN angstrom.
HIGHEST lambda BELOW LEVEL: 7102.68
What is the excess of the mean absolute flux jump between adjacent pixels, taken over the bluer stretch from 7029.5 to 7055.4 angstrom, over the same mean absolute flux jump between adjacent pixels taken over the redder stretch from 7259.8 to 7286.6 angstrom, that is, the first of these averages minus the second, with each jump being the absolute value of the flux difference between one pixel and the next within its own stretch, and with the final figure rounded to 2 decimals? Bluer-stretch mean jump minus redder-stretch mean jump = 0.07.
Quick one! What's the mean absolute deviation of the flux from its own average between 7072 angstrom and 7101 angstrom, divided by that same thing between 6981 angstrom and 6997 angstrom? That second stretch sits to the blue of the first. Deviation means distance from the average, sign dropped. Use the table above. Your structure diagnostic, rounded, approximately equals 2.4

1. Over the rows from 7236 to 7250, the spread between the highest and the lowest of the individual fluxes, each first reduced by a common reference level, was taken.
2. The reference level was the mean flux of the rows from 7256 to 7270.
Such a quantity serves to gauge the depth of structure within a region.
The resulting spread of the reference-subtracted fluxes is 0.59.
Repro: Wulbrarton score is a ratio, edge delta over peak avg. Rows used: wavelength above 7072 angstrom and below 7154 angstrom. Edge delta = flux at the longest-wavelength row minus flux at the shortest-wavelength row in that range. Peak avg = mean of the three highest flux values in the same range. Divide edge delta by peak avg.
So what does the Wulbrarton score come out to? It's -0.18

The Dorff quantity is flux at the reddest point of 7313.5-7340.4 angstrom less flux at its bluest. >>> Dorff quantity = 0.05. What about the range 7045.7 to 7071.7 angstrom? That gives -1.15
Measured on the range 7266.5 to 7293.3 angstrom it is 0.40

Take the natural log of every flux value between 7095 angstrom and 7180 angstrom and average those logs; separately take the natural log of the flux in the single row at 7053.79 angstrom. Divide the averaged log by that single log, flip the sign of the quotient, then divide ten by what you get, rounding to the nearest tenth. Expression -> -10.6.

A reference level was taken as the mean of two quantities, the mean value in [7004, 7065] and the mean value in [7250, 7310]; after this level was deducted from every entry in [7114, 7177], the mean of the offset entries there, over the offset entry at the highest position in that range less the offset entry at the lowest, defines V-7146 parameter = 2.1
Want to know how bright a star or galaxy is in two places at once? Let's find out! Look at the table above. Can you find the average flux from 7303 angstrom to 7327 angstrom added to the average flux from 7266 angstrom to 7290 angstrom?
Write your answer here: 19.4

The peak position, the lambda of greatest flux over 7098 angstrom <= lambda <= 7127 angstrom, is 7115.78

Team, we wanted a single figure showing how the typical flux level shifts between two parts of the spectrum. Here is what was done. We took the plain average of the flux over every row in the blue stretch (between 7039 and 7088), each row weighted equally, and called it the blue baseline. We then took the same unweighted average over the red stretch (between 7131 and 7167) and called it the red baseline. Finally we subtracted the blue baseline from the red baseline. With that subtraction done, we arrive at -1.6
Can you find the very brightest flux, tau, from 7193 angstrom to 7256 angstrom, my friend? 9.152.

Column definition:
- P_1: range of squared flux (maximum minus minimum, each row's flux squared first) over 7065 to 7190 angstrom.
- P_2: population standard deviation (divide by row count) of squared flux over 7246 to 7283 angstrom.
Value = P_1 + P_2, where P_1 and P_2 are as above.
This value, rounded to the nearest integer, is 41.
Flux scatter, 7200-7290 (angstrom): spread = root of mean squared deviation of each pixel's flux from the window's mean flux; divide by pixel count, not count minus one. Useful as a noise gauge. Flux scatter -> 0.53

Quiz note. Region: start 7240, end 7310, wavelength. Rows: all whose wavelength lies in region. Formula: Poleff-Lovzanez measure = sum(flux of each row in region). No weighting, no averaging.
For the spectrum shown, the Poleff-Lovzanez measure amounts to 197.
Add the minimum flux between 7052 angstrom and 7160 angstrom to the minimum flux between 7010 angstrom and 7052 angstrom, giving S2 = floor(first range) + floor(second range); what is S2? 16.2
